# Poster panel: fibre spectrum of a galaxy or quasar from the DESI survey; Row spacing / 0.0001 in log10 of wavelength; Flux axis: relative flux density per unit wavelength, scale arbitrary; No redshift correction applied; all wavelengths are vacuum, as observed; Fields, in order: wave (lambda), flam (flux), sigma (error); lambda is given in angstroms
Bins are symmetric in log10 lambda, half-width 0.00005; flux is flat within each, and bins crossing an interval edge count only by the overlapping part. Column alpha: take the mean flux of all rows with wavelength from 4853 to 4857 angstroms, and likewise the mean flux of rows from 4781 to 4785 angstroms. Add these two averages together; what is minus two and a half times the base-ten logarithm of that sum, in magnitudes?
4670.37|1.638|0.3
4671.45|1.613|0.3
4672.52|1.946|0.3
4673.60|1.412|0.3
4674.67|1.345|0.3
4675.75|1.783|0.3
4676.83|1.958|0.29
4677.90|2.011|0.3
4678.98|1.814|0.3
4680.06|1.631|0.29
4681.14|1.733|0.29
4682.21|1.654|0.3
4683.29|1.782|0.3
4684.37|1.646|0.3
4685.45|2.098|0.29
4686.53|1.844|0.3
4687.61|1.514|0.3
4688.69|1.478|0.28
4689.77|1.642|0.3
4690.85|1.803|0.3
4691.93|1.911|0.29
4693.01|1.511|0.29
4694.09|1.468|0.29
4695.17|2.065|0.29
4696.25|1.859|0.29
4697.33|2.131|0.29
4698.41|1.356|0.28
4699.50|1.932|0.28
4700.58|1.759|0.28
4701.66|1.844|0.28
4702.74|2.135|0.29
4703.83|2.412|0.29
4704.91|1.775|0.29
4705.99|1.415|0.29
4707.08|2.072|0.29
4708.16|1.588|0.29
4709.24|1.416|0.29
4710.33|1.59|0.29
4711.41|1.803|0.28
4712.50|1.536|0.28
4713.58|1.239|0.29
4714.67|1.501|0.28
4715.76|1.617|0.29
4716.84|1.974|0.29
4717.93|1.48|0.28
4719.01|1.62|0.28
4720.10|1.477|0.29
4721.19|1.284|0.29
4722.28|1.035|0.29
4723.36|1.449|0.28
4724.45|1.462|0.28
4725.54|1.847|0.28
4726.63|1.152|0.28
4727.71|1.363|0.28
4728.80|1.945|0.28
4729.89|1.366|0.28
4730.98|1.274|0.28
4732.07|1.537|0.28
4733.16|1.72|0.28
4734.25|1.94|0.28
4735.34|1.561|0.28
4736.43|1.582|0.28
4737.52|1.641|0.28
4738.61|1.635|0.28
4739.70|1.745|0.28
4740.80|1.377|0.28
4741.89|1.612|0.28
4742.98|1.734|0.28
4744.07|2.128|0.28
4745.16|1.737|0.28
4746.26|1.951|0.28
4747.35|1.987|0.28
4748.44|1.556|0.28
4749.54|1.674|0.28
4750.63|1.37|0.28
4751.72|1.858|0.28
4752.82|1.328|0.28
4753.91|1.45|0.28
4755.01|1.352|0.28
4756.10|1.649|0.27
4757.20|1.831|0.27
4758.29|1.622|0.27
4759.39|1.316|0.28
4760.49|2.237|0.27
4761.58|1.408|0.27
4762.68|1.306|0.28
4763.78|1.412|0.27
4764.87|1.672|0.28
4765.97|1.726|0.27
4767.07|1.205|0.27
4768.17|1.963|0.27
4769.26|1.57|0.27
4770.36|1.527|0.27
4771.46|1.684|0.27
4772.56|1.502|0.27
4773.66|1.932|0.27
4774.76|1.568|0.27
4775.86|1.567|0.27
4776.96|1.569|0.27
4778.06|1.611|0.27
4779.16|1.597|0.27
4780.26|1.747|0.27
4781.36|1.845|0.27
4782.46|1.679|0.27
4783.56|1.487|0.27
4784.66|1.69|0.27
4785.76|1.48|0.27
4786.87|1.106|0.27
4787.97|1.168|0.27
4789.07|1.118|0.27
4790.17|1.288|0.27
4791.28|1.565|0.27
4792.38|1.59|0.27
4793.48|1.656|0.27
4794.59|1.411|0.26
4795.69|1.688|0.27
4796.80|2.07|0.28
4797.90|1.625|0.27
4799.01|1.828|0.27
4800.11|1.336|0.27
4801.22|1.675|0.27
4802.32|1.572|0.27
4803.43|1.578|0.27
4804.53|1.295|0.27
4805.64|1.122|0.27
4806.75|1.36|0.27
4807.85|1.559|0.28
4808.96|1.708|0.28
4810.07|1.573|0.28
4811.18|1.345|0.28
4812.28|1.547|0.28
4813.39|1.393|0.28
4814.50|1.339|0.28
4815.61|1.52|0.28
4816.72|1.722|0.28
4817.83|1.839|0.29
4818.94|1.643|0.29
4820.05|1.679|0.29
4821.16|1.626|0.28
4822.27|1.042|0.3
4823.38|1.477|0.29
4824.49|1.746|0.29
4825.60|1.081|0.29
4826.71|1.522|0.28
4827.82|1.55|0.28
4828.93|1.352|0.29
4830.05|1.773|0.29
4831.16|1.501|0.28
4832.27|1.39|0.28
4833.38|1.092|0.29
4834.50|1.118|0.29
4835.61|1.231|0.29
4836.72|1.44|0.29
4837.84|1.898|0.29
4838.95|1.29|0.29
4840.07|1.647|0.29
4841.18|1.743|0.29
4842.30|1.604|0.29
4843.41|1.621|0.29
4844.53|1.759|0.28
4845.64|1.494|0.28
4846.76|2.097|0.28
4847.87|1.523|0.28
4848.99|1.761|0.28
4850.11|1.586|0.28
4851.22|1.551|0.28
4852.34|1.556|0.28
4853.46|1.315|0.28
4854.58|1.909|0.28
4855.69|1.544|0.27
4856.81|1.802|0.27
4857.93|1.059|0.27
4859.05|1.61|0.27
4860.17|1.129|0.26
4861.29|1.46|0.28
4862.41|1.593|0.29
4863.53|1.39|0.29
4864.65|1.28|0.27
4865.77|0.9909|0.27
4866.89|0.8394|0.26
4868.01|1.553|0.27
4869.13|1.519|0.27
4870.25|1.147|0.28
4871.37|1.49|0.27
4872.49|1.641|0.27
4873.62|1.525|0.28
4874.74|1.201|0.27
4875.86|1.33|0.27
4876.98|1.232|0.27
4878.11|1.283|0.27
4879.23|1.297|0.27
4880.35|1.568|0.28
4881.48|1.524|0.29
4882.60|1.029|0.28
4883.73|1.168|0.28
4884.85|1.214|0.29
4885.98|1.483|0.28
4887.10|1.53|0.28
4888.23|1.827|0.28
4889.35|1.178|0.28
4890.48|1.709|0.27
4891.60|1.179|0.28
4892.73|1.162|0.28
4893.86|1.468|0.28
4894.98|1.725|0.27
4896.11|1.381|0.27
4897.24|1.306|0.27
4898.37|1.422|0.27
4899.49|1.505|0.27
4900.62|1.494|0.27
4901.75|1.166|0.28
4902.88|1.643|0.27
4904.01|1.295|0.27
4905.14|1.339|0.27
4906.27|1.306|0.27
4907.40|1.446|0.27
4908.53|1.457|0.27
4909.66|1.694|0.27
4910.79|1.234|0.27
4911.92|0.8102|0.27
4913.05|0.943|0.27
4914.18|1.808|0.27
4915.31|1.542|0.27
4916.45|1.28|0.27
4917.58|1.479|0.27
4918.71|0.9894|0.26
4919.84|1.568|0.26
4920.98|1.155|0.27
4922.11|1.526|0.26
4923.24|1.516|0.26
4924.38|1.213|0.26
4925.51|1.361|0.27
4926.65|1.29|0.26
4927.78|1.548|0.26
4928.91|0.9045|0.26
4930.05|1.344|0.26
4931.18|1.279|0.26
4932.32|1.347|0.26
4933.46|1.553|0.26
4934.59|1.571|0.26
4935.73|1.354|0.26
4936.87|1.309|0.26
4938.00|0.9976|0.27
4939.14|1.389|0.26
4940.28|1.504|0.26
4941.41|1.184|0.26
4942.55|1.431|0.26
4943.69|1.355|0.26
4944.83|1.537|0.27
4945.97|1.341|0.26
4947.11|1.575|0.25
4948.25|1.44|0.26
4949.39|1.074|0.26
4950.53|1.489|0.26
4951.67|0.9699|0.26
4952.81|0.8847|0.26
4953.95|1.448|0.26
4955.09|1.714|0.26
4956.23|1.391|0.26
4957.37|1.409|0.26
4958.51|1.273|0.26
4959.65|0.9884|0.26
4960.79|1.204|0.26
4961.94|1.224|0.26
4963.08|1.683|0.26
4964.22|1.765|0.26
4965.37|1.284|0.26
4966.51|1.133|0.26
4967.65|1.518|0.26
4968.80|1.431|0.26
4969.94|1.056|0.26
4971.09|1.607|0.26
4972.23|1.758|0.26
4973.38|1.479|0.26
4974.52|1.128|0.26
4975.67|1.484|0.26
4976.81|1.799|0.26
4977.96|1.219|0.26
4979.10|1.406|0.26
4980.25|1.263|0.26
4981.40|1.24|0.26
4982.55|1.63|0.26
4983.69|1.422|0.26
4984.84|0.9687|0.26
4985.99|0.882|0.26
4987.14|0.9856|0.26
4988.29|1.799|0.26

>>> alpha -1.30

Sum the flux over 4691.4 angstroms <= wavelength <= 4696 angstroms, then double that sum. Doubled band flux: 13.9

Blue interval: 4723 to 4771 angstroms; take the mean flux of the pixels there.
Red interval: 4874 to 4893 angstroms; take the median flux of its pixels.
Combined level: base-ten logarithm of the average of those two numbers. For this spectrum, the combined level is 0.160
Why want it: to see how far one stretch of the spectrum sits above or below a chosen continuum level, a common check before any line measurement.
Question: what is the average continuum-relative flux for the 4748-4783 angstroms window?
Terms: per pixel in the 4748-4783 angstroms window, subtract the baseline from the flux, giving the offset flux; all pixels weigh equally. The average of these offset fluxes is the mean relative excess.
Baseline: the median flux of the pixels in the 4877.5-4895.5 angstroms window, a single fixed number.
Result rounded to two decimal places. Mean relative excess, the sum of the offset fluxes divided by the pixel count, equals 0.22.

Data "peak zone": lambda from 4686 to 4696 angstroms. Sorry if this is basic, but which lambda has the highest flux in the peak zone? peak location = 4695.17 angstroms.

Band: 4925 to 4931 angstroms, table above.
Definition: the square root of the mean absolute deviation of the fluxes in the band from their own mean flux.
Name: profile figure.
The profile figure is 0.392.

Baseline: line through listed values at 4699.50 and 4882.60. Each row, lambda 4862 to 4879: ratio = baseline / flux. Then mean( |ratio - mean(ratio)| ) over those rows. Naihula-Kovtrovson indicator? 0.126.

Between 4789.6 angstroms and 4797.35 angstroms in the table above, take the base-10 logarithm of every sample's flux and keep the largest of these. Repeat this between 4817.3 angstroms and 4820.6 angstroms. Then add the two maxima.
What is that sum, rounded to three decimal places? 0.581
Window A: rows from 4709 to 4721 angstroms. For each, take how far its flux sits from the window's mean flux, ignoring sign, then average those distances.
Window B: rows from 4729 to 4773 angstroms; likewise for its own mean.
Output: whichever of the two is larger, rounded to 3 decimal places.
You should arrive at 0.188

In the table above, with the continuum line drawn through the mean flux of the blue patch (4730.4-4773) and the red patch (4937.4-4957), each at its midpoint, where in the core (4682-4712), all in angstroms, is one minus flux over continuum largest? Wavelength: 4698.41 angstroms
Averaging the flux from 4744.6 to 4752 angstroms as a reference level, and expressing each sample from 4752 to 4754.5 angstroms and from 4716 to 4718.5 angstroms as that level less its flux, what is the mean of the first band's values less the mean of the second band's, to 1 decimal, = 0.3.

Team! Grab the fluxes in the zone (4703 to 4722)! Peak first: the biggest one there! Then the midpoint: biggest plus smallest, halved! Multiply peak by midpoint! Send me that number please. 4.4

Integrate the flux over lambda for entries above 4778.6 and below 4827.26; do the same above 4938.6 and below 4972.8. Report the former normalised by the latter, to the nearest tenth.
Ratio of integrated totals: 1.6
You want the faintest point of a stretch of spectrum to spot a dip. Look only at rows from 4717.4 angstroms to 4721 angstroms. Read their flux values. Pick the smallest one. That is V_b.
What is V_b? 1.477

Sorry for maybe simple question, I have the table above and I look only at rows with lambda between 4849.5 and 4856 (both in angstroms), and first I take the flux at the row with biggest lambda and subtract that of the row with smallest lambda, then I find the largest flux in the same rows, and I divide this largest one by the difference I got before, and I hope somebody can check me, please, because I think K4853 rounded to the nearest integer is -45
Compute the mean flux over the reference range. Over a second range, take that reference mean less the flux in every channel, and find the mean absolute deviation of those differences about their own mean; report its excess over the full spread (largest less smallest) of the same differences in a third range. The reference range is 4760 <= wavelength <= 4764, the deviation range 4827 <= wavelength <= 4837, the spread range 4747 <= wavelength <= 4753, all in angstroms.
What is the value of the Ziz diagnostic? -0.495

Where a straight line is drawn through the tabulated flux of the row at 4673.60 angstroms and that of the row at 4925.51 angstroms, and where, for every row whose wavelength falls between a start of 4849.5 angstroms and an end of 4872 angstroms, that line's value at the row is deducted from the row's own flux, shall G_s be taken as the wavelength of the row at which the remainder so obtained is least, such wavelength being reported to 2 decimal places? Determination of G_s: 4866.89 angstroms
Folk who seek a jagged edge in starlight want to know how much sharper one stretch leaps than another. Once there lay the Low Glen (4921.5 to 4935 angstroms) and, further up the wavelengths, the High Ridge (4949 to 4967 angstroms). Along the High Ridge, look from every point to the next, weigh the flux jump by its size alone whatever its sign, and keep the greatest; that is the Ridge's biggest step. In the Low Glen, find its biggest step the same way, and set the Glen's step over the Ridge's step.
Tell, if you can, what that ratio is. 1.1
